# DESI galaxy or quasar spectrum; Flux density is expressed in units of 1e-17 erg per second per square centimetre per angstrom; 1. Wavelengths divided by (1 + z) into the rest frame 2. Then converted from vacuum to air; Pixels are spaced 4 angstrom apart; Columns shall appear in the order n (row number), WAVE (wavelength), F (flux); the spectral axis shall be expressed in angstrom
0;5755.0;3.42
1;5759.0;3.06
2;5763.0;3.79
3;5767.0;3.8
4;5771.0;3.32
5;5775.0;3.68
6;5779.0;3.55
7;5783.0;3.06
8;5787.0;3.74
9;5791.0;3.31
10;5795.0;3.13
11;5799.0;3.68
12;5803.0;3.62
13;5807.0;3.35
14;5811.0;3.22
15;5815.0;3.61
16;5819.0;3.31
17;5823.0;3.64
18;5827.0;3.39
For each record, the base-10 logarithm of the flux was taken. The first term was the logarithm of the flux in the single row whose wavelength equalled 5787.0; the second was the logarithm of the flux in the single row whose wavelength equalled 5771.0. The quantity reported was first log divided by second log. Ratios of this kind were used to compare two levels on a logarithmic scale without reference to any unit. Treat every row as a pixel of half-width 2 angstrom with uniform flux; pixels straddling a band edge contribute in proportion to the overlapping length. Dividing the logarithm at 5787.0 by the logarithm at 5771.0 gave 1.10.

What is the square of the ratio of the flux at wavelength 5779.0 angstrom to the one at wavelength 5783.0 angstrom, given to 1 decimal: 1.3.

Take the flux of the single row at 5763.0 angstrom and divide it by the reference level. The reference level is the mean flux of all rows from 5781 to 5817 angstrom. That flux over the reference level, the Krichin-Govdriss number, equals 1.11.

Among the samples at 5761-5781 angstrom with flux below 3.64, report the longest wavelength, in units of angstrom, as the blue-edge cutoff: 5779.0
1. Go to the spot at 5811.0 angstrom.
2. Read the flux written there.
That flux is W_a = 3.22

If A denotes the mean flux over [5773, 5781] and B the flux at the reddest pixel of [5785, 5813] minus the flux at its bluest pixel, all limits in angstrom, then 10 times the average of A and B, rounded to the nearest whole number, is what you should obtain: 15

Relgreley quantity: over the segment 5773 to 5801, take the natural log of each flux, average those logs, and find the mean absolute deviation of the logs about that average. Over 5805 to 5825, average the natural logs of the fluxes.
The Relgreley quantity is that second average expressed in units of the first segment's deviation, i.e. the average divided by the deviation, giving 17.2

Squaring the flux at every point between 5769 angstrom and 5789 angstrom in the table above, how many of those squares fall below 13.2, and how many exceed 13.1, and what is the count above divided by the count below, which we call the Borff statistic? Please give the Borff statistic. 0.67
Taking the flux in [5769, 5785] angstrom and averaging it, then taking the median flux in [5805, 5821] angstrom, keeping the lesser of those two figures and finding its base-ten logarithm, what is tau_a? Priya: 0.522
